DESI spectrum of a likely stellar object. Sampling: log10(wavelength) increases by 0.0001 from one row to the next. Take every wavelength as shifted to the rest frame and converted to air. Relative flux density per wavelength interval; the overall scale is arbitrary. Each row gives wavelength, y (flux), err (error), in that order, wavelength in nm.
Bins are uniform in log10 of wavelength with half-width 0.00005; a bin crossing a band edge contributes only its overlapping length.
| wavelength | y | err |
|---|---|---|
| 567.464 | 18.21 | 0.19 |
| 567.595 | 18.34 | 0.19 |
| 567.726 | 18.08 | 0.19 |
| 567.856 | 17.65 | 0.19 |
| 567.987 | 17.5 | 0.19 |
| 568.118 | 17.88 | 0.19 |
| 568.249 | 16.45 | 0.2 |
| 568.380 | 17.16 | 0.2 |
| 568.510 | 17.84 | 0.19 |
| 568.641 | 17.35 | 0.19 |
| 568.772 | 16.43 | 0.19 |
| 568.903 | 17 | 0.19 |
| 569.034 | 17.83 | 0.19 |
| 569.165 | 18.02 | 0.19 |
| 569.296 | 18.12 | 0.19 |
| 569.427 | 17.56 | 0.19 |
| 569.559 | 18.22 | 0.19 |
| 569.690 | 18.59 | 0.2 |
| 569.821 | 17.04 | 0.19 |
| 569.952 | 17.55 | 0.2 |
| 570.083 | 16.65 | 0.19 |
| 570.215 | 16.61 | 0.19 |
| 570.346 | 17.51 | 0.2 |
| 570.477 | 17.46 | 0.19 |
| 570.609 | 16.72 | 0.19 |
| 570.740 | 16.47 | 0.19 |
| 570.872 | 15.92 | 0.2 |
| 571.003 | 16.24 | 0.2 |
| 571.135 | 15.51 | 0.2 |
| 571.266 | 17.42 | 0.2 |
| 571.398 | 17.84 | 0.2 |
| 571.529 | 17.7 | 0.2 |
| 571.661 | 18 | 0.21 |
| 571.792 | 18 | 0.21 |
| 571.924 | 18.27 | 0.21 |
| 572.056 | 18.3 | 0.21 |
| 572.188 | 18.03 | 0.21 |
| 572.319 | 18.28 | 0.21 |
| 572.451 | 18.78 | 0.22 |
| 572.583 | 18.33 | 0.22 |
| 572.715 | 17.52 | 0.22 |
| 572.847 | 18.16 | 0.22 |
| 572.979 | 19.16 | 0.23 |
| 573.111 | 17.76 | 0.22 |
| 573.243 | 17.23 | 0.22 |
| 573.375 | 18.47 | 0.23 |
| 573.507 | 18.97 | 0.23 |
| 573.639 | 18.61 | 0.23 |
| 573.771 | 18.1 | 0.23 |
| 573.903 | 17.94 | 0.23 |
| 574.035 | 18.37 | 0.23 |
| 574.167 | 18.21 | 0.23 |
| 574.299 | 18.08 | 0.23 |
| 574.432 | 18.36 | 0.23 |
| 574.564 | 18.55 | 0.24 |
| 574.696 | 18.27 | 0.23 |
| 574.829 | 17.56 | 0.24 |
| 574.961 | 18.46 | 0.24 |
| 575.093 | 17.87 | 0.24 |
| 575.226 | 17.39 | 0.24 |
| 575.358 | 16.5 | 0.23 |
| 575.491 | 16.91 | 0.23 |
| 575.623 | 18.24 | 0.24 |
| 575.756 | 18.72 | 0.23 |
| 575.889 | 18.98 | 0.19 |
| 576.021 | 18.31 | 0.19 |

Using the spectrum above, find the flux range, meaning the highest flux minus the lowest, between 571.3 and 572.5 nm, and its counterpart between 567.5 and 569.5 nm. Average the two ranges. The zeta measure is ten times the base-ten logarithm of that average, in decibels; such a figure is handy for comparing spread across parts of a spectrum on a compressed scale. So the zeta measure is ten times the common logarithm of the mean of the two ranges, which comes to 1.75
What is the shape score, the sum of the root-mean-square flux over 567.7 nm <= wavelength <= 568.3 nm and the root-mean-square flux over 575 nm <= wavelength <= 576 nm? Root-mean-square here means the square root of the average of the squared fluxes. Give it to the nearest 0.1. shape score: 35.3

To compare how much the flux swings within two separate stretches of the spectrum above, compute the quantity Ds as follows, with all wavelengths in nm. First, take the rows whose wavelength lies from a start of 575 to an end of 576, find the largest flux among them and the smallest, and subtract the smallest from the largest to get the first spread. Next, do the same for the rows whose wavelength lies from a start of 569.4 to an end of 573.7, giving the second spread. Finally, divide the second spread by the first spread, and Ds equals 1.5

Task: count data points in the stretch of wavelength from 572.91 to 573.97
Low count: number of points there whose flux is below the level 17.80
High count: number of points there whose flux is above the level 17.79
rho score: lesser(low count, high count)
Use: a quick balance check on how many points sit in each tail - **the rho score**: 2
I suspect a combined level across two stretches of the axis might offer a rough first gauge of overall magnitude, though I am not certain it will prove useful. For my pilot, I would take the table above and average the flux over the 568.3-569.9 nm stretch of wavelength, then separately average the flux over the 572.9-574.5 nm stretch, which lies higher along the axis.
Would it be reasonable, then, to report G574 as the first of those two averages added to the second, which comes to 35.9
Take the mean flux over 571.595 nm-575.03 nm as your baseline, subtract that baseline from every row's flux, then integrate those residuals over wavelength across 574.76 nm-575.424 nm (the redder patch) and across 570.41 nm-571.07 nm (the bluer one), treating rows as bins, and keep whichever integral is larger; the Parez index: -0.44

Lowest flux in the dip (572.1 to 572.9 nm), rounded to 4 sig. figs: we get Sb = 17.52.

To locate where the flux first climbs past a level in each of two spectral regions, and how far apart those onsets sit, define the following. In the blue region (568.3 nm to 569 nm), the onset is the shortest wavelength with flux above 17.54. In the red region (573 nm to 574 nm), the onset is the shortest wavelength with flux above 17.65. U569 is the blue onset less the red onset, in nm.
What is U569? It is -4.60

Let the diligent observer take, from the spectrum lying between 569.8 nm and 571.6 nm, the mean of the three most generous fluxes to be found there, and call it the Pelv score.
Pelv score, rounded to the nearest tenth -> 17.7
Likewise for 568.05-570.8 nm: 18.3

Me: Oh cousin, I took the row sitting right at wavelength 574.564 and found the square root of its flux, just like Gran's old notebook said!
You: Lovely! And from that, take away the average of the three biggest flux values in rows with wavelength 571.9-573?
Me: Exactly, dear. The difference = -14.4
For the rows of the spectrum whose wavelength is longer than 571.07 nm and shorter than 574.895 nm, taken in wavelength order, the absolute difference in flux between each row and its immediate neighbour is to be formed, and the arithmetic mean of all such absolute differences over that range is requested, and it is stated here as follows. 0.50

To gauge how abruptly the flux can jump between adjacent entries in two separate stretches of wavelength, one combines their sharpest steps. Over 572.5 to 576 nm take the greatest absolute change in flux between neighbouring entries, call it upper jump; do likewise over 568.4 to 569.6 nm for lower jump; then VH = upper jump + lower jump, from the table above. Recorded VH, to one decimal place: 2.3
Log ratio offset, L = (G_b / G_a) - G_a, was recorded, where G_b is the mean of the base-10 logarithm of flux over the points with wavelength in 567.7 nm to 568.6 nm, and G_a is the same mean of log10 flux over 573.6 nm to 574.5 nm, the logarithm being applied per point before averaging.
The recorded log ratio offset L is -0.275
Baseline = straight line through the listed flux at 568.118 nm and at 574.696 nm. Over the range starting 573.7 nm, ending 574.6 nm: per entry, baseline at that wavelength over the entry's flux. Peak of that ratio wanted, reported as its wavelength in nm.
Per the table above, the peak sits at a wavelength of 573.903 nm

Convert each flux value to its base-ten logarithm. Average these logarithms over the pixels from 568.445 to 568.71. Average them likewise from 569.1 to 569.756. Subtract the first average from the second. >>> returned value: 0.01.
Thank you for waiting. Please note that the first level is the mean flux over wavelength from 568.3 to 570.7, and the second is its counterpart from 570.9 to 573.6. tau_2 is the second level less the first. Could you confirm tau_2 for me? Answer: 0.5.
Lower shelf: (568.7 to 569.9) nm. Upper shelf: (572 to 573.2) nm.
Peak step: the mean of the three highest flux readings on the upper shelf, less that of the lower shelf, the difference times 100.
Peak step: 45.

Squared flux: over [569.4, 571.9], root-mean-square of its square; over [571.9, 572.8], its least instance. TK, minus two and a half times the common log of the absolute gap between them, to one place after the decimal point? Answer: -2.4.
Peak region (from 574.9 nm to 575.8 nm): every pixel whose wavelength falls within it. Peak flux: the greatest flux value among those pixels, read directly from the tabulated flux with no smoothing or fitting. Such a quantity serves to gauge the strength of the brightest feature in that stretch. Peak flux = 18.72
